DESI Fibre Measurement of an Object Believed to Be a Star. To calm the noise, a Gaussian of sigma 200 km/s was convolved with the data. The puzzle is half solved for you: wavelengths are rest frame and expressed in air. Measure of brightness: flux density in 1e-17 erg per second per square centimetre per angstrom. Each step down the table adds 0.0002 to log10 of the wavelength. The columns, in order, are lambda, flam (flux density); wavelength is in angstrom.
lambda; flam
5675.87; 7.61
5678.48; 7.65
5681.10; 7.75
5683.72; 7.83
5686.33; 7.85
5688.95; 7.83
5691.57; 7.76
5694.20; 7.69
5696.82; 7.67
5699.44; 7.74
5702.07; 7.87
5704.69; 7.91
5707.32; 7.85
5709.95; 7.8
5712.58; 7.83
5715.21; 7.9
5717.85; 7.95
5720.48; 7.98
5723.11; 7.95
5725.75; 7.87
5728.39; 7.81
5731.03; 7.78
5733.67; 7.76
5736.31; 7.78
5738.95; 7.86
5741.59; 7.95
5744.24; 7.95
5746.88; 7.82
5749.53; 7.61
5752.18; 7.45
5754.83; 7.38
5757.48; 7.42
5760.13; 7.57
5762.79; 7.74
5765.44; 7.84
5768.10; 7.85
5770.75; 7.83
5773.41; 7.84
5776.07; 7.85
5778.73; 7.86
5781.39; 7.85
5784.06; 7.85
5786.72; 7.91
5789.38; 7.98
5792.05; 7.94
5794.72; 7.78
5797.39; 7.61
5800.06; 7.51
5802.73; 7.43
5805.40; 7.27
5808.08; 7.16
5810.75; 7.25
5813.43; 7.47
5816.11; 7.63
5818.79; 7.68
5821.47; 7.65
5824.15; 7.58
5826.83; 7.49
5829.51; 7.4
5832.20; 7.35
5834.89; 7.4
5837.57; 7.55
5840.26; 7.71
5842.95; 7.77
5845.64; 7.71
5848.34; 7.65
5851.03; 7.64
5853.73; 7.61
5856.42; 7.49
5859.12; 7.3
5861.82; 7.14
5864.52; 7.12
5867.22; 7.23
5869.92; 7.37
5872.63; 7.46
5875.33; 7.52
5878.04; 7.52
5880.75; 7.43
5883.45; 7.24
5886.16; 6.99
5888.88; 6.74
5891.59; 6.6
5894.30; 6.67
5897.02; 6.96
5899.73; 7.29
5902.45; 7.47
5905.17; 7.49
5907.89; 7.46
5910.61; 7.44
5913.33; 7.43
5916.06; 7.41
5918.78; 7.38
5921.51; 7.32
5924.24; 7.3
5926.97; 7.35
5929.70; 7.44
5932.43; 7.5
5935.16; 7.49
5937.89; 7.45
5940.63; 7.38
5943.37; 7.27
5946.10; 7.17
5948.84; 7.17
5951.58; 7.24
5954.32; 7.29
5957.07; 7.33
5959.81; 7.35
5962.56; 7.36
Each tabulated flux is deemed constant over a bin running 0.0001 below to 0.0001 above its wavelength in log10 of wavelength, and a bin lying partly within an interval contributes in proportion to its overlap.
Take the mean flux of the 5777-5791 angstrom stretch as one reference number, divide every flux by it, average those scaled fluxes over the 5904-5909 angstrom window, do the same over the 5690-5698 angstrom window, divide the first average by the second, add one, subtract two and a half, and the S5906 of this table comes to -0.530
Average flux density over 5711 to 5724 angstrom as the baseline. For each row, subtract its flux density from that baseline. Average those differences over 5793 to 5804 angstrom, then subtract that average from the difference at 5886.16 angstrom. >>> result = 0.6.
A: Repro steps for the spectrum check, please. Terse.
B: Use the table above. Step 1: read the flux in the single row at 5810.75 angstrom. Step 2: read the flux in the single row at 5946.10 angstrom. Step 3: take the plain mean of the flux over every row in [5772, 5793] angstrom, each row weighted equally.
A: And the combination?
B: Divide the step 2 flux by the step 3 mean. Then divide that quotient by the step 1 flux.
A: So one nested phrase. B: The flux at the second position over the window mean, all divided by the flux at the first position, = 0.1254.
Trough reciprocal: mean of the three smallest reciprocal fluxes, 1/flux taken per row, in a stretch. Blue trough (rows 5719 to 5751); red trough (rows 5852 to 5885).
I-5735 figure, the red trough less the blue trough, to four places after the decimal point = 0.0068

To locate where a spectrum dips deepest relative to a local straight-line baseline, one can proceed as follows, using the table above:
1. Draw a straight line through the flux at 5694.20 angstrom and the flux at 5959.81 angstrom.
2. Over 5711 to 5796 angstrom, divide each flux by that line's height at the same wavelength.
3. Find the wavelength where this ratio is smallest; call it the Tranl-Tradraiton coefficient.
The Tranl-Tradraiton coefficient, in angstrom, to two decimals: 5754.83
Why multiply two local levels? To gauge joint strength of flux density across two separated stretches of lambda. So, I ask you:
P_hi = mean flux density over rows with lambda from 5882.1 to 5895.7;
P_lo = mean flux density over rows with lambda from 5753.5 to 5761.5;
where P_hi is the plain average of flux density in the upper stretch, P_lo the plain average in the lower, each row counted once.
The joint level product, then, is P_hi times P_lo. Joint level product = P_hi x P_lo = 51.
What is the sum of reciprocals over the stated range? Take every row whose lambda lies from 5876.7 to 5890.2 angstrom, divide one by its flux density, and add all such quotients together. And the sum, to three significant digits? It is 0.697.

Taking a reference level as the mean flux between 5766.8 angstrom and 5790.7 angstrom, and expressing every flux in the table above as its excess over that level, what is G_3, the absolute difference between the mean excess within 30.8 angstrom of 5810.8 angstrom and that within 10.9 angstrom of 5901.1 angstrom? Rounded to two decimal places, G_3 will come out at 0.41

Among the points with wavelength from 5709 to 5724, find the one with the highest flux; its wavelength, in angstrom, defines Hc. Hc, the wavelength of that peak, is 5720.48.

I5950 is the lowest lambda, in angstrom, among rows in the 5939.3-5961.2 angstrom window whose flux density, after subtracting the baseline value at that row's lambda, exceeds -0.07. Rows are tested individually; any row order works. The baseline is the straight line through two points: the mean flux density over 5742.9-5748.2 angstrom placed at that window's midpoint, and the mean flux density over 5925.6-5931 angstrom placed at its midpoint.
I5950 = 5940.63 angstrom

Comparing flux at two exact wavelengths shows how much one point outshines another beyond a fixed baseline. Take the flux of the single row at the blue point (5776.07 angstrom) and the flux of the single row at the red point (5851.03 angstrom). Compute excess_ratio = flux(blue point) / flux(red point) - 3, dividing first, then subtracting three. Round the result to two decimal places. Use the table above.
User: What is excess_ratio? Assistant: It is -1.97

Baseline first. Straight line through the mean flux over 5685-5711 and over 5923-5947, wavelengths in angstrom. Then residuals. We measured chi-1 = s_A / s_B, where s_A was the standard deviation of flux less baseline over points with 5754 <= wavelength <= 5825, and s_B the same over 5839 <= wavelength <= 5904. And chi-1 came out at 0.7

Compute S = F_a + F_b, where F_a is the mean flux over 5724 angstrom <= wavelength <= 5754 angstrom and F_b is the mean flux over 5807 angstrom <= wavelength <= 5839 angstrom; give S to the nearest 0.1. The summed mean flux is 15.3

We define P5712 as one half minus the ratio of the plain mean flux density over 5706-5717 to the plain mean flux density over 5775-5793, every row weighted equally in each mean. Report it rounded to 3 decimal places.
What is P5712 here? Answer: -0.494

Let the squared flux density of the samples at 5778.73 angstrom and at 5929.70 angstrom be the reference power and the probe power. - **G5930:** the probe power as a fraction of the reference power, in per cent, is 90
